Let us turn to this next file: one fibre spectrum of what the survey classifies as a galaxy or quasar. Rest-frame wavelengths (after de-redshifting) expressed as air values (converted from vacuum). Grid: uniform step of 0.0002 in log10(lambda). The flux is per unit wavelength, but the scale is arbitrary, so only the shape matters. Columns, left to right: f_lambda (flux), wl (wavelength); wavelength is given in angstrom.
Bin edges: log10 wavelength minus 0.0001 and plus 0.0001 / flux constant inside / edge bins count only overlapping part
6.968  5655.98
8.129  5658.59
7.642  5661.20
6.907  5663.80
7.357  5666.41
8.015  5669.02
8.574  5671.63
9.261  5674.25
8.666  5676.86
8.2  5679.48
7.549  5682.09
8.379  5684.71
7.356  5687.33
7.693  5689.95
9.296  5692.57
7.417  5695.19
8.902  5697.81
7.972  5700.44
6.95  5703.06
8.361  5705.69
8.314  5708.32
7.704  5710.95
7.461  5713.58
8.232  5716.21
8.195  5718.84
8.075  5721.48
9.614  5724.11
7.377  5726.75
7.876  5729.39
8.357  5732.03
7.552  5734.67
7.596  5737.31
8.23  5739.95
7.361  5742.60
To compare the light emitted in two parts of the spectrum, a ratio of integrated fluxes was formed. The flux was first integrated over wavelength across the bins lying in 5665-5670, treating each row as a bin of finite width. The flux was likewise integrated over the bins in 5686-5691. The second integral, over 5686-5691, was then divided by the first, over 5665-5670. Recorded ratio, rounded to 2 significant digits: 0.98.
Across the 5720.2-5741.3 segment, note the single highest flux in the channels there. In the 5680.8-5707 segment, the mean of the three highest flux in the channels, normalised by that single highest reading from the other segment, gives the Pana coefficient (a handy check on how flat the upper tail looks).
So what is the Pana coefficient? 0.92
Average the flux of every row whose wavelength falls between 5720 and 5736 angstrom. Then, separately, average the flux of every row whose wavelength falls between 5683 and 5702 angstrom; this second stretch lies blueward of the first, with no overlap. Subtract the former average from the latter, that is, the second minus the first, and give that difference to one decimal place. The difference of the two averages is 0.0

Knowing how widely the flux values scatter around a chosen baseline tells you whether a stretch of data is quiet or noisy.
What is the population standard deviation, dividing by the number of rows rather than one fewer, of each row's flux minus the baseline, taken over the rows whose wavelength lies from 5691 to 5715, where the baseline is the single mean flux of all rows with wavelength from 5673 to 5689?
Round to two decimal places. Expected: 0.71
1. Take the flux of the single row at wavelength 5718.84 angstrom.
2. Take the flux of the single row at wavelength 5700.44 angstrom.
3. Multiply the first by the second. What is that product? 65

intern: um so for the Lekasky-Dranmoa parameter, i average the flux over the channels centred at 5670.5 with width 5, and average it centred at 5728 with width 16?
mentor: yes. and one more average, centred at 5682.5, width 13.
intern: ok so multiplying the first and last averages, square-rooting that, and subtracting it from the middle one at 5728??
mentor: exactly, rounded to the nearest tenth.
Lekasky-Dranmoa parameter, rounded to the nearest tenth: 0.0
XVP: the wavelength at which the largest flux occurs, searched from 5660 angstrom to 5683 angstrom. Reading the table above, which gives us 5674.25 angstrom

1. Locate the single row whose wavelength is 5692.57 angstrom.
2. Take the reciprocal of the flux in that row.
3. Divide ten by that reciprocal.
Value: 93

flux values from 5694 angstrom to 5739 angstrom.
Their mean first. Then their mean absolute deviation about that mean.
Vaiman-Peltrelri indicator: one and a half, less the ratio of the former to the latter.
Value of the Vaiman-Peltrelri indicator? -15.2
